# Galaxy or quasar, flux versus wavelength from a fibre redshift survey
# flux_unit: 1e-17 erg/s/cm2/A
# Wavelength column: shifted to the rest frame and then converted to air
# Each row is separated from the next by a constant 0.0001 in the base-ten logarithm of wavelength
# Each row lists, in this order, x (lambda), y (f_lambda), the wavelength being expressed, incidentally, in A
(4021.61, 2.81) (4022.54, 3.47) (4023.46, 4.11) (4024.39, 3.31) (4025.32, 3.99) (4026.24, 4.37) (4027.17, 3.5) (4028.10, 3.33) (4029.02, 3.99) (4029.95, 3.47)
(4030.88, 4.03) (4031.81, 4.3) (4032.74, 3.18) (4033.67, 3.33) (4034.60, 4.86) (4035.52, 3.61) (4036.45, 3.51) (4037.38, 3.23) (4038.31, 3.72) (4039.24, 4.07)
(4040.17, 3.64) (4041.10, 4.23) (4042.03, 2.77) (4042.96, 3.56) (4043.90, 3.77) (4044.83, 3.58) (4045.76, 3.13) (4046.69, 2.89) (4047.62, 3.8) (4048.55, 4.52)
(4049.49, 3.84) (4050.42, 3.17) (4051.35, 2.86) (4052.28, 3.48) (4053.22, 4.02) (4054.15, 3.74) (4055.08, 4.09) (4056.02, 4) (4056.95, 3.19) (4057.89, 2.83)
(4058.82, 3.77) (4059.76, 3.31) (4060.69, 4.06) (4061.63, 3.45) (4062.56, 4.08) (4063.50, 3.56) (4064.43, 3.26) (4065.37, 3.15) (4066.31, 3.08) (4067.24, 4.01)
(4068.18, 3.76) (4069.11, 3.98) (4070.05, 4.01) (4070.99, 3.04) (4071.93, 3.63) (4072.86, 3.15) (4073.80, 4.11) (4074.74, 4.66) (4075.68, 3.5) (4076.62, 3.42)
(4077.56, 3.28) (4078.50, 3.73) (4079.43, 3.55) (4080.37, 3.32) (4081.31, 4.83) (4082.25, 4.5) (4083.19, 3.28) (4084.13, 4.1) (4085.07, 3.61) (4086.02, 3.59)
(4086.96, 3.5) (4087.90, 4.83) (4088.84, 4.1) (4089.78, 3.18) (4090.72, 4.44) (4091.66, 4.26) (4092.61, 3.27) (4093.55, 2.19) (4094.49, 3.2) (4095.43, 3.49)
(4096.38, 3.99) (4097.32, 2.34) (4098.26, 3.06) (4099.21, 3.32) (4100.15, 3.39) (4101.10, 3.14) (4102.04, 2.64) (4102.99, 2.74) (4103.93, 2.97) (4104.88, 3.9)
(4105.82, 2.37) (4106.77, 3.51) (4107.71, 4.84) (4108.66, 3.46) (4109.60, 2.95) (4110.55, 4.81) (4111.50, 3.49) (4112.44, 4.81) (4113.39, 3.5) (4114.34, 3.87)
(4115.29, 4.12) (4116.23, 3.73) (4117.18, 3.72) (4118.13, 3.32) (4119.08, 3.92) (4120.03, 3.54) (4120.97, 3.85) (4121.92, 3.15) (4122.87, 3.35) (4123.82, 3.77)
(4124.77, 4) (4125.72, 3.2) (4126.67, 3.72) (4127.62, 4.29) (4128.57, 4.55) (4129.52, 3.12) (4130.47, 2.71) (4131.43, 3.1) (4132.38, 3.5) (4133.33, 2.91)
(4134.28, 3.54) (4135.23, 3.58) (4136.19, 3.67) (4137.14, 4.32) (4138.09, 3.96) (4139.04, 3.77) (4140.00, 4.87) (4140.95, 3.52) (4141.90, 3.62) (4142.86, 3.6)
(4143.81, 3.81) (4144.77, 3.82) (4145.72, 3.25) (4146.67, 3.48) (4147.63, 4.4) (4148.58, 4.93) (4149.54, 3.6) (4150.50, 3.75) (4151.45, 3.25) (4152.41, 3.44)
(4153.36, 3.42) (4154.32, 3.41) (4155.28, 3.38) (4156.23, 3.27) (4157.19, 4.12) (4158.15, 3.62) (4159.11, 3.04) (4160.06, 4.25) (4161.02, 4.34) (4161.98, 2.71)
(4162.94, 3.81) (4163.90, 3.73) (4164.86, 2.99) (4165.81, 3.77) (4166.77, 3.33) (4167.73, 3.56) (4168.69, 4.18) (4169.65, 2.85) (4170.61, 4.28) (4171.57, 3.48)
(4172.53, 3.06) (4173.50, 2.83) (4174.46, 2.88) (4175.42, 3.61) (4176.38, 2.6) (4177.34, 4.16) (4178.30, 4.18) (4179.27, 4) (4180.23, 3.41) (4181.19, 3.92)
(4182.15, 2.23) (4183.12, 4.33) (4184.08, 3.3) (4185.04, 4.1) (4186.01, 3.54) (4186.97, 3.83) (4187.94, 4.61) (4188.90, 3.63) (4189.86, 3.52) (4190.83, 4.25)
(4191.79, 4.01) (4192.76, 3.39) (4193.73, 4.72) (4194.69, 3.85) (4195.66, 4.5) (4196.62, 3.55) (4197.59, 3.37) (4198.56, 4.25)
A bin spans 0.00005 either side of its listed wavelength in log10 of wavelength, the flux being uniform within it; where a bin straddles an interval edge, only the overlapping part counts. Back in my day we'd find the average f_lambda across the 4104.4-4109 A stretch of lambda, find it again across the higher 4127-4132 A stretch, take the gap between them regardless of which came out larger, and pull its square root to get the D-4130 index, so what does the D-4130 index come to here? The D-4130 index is 0.25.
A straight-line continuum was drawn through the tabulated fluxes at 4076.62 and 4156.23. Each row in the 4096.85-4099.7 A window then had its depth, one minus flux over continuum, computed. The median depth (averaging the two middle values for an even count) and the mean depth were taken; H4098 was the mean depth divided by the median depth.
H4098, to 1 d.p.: 1.5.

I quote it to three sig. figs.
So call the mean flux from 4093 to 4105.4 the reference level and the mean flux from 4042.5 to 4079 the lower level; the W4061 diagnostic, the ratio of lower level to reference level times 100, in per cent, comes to 116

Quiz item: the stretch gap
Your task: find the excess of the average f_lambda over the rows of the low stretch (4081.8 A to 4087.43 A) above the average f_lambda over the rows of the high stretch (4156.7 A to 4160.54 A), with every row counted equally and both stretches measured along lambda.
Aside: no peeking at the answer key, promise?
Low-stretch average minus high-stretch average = 0.0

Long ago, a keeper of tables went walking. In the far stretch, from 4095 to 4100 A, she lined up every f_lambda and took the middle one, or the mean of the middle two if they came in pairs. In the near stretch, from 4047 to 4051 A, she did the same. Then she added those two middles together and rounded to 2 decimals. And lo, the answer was 7.14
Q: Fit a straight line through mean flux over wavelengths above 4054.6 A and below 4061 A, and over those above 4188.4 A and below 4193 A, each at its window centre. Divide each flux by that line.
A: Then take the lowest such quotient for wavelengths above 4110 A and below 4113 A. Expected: 1.0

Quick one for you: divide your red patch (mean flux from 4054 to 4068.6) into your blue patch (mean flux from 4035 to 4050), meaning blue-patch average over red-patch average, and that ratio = 1.01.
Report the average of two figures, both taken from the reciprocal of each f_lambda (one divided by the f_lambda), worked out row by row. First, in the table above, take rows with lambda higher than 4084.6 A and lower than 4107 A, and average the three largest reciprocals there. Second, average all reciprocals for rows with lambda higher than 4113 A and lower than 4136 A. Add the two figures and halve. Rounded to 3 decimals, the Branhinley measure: 0.359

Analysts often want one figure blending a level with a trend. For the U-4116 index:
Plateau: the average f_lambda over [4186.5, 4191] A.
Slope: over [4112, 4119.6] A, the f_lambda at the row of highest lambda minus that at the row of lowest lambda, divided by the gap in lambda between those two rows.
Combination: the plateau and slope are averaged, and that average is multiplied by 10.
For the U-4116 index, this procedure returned 19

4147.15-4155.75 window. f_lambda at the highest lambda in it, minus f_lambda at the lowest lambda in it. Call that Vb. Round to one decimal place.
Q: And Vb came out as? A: -1.0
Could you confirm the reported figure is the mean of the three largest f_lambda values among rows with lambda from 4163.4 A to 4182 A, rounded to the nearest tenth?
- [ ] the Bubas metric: 4.2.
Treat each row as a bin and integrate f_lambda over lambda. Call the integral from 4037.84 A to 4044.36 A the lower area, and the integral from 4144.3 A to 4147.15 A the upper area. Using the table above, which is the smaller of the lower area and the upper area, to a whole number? 10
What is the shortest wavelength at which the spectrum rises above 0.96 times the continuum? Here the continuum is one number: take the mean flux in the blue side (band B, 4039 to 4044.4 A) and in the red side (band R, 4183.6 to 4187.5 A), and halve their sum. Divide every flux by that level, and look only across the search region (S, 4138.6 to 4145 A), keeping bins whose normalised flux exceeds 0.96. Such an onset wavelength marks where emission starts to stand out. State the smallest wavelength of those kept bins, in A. 4139.04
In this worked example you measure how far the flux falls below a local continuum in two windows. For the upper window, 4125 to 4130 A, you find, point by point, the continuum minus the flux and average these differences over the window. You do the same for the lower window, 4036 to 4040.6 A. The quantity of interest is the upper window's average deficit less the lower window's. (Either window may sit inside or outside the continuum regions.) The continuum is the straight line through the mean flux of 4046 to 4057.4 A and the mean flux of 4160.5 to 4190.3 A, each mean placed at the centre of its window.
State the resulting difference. -0.19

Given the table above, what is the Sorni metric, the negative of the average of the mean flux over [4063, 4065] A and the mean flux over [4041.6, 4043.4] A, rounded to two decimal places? -3.29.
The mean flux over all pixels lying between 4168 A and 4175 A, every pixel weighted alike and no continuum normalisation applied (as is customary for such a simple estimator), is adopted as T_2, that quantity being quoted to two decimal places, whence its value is 3.37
